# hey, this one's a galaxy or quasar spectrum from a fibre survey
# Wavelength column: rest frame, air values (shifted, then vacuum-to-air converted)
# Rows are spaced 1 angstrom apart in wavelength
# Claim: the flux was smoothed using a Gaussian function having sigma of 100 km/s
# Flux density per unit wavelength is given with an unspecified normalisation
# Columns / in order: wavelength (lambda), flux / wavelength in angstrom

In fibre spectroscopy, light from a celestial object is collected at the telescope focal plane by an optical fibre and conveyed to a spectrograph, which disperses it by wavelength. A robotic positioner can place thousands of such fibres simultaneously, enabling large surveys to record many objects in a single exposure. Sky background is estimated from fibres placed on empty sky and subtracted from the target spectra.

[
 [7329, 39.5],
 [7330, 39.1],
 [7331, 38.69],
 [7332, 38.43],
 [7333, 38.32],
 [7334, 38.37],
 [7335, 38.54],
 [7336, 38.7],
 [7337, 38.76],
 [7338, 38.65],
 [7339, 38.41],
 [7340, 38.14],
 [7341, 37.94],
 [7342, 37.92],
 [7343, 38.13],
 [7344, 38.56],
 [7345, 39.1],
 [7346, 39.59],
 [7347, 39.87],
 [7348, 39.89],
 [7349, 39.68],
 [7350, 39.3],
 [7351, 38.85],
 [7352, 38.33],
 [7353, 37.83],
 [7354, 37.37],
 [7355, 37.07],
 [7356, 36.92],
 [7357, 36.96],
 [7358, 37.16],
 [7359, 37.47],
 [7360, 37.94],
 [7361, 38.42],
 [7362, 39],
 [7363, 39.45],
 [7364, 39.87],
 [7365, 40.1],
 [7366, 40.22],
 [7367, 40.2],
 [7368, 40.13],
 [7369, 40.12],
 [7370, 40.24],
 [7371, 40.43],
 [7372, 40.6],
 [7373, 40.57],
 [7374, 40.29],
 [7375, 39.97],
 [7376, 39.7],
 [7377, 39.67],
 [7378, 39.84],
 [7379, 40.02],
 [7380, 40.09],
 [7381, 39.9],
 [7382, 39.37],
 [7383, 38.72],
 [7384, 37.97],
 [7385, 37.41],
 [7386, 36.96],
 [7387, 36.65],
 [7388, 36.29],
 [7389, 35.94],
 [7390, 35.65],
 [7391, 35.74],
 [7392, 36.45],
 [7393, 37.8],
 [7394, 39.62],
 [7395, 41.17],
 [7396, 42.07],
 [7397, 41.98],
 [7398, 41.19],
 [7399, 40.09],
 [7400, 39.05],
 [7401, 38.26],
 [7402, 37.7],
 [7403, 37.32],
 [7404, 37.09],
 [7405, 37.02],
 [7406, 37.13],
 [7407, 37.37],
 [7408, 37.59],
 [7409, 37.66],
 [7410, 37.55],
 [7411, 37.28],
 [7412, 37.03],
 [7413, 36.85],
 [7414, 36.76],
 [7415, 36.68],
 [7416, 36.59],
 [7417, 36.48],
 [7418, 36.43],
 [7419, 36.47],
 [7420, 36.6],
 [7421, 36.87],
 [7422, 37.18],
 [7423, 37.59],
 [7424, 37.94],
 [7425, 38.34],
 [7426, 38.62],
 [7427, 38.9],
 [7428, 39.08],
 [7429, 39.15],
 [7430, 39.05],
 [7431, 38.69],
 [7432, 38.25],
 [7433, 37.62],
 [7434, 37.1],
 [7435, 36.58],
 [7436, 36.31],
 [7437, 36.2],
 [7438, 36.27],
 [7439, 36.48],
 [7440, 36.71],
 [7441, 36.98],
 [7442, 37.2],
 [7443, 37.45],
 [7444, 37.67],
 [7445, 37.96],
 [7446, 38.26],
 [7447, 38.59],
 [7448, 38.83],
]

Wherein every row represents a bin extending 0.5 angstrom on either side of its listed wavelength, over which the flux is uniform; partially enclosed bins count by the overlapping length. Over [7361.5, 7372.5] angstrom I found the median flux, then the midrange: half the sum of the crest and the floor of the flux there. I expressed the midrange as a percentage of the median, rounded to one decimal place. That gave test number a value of 99.2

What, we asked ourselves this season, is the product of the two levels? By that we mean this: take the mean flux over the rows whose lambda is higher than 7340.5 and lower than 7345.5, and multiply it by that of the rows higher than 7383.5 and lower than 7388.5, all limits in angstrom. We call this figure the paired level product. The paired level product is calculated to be 1420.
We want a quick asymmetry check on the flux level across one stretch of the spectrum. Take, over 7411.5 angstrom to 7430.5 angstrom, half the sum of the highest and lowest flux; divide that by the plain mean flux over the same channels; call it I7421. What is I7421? 1.008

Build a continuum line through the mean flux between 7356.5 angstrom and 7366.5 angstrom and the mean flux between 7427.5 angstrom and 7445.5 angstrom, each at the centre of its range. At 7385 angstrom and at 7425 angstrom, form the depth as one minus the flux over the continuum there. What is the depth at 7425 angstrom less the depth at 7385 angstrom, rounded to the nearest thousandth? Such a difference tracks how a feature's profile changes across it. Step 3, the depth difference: -0.041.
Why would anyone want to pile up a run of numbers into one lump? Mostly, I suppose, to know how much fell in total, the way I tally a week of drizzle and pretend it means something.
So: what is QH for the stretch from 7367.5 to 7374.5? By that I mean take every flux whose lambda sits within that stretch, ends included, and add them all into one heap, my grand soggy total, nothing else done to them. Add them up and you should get 282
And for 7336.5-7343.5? 268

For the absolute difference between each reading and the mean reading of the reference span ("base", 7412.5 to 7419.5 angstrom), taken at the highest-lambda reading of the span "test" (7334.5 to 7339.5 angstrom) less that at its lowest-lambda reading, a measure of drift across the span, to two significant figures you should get -0.13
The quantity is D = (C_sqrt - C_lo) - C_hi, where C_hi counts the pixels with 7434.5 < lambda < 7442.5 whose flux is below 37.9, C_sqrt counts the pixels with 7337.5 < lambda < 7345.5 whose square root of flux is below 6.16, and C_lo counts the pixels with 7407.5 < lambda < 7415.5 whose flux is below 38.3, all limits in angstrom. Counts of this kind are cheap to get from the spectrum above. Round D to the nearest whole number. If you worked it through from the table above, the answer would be -14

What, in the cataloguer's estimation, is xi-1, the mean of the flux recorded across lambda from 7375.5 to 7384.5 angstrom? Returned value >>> 39.5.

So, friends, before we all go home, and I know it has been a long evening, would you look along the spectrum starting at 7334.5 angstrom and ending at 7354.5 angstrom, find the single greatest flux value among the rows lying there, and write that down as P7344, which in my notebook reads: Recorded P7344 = 39.89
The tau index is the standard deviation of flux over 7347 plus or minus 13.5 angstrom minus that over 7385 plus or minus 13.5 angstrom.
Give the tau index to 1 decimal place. -1.1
